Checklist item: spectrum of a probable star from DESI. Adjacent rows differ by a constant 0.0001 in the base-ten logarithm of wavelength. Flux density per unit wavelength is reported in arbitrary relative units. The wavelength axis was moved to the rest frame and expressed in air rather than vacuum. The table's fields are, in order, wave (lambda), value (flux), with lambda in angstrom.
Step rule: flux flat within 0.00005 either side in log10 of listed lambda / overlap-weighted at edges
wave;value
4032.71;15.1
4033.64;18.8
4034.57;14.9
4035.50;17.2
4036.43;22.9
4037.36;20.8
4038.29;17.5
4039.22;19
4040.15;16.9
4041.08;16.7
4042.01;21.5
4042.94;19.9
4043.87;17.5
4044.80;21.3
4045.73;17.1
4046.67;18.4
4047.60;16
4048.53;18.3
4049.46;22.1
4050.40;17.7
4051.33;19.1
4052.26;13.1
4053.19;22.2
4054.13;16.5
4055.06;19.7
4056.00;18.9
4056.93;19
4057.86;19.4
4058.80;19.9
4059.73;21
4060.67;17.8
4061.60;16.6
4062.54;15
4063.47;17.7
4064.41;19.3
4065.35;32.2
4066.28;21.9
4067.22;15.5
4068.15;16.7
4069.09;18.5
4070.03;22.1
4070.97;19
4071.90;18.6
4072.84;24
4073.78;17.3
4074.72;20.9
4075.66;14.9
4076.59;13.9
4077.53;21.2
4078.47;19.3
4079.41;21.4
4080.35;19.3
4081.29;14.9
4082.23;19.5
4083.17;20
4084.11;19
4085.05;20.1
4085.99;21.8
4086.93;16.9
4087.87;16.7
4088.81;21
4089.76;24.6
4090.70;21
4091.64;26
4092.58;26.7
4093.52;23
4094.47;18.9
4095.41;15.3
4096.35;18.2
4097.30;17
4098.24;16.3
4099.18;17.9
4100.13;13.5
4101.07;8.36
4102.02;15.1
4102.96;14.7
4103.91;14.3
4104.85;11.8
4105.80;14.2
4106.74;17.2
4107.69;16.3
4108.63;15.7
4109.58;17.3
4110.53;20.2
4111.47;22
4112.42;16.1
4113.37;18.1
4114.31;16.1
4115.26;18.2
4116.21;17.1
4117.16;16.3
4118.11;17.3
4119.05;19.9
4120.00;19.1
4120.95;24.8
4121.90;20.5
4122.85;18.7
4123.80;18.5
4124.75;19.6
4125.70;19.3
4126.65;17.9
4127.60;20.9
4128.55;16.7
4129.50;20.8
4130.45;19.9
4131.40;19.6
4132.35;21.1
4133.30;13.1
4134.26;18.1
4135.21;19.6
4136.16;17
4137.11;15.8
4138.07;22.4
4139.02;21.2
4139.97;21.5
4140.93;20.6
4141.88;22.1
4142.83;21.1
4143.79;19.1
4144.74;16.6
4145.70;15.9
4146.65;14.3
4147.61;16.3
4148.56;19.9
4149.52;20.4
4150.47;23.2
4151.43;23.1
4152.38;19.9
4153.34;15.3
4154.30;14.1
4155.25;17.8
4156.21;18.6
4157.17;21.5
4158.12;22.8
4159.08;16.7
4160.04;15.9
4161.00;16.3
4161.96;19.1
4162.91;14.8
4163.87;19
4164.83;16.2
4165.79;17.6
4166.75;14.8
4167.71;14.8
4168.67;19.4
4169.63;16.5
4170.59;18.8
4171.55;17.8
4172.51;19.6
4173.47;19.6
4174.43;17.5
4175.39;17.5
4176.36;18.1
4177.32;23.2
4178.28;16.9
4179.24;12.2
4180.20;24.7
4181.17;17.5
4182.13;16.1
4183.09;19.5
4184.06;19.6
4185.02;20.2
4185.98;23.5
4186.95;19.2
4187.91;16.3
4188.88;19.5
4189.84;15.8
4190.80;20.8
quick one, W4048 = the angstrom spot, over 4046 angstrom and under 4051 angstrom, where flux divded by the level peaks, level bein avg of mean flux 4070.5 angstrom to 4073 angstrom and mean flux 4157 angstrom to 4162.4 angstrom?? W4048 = 4049.46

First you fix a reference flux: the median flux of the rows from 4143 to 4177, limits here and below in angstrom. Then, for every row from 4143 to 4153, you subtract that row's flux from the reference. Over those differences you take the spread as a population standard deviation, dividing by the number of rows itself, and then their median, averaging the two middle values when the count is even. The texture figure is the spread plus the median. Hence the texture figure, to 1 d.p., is 1.2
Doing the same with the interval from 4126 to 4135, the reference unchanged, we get 0.6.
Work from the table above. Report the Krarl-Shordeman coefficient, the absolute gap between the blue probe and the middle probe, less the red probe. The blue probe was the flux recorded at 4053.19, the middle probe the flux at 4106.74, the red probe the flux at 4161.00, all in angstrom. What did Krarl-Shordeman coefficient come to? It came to -11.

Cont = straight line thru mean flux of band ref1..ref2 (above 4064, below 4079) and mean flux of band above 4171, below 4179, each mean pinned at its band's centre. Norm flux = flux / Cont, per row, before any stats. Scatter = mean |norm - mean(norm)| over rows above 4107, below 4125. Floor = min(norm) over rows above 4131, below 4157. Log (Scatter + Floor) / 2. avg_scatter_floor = 0.39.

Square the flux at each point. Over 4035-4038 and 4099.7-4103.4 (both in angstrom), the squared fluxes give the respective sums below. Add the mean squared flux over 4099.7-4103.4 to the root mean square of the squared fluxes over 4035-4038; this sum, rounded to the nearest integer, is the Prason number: 602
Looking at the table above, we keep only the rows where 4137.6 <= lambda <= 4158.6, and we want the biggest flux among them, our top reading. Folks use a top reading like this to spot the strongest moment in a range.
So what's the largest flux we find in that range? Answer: 23.2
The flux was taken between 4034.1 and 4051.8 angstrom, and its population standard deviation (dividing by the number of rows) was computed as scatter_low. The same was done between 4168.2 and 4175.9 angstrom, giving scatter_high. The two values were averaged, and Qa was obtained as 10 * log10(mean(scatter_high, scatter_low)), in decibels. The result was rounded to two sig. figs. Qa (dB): 2.1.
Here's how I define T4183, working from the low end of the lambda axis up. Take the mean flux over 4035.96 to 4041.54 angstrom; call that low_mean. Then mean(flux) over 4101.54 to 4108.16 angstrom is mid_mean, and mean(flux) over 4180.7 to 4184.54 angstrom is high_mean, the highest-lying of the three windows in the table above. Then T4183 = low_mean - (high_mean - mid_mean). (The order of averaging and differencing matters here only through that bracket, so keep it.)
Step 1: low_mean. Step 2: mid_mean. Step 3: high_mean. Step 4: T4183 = 15.6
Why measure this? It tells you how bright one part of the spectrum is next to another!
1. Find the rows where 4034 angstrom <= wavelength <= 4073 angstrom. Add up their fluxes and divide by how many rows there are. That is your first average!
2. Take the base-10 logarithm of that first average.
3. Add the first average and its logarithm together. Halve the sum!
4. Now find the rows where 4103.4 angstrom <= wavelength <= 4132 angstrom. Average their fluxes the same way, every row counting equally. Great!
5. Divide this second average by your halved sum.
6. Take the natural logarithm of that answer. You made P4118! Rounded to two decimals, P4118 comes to 0.58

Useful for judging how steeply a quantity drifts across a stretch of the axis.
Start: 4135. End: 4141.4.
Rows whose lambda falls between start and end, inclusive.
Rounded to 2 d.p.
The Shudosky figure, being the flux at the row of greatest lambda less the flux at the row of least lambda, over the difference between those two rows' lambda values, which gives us 0.17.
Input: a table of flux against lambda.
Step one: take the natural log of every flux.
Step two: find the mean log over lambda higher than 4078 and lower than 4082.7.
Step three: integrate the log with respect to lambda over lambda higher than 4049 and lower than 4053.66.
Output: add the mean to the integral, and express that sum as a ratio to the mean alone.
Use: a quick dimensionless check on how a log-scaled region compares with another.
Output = 5.64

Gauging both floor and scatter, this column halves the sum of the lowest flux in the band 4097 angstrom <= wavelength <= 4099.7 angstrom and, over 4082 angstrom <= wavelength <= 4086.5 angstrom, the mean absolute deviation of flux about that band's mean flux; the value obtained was 8.50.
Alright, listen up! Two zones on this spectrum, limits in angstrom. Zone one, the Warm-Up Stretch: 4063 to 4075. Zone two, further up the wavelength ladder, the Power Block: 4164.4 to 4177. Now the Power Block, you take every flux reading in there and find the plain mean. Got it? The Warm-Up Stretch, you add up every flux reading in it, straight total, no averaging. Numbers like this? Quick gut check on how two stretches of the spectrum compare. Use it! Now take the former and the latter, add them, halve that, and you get 141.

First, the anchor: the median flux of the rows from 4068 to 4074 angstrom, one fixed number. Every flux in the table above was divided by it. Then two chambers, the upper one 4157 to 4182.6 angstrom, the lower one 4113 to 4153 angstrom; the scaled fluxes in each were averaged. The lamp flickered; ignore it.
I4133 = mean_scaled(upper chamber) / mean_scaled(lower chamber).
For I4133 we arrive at 0.94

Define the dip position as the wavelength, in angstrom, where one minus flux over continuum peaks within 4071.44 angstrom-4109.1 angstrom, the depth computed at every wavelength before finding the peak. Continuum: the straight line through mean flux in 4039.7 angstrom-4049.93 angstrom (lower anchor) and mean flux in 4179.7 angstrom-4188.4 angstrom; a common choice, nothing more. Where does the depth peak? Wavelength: 4101.07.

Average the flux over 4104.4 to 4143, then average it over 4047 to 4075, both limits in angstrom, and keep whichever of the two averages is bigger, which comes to 19.2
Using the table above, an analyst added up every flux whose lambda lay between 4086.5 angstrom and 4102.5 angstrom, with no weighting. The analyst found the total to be 316.5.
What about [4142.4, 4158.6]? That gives 319.9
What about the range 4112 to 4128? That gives 318.4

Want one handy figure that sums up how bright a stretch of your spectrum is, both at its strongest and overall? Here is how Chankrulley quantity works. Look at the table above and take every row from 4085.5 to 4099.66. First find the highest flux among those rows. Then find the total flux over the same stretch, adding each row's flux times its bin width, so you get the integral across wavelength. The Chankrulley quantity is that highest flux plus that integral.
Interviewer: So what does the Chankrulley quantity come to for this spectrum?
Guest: 311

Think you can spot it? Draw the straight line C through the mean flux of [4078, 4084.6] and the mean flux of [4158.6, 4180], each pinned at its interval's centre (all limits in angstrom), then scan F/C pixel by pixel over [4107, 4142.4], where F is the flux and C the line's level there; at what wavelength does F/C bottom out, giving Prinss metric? 4133.30 angstrom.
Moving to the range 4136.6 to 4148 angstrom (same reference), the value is 4146.65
